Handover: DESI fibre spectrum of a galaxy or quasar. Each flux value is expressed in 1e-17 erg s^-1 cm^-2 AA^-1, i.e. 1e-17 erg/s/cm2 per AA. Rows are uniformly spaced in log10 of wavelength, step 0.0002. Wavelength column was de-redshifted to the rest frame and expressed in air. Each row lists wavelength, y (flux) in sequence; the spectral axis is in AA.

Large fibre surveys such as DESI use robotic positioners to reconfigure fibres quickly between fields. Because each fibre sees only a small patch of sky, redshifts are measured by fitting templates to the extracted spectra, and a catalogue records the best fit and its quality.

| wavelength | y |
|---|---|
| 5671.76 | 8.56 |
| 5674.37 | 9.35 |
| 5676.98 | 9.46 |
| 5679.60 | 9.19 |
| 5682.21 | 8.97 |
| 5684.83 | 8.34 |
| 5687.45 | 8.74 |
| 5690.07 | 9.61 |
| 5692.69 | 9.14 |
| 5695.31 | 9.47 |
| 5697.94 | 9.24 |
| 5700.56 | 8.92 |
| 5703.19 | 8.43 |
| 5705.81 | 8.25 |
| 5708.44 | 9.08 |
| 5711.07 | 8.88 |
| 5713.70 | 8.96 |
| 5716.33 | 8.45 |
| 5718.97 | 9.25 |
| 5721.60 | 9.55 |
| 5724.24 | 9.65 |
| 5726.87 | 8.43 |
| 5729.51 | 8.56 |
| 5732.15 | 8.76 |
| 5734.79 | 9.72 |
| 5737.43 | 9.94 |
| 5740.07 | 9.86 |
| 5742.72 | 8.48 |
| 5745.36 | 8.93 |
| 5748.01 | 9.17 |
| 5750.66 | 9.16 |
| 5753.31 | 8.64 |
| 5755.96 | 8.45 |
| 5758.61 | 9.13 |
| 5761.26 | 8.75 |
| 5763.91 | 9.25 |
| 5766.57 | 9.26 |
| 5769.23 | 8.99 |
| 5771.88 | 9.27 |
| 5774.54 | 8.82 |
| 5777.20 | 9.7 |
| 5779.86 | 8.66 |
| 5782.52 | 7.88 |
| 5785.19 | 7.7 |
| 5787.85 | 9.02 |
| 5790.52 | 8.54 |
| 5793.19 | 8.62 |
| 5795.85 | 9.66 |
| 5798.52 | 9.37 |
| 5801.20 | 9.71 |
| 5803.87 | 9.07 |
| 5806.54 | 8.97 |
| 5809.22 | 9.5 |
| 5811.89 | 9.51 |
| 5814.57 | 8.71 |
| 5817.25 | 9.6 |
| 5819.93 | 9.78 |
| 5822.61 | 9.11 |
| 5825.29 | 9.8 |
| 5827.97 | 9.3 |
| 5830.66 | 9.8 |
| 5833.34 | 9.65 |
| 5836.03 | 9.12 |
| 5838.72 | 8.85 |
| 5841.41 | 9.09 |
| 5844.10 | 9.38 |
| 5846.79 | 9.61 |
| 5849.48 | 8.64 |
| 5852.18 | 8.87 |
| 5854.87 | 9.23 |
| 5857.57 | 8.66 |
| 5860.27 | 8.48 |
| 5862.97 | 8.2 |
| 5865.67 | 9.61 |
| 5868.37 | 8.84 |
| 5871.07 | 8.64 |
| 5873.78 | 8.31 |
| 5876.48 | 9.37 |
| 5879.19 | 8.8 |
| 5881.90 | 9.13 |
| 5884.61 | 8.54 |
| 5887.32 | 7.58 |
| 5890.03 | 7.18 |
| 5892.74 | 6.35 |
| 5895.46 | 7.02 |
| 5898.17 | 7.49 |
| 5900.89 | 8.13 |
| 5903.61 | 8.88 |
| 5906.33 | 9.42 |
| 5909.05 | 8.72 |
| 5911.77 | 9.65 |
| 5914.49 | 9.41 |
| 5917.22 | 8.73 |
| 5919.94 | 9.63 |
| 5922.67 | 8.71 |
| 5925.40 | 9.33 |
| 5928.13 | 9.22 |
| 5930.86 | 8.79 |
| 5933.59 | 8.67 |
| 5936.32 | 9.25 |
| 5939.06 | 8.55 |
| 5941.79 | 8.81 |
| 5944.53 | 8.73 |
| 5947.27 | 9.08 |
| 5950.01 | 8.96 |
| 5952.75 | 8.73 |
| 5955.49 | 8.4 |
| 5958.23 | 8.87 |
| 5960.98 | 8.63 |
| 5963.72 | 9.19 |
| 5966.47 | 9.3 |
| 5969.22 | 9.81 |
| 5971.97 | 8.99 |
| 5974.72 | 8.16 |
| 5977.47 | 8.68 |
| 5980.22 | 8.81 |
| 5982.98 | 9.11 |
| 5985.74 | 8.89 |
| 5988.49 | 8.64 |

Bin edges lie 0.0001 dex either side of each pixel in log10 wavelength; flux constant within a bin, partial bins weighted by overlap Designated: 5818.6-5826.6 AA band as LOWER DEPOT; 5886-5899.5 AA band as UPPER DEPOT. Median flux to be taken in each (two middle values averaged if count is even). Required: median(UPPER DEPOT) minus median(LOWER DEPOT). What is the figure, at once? -2.6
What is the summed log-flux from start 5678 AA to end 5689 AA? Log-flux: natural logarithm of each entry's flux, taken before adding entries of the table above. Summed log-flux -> 8.70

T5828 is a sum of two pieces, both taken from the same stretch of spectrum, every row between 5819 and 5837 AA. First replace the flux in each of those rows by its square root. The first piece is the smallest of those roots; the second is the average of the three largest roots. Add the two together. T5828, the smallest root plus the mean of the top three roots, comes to 6.15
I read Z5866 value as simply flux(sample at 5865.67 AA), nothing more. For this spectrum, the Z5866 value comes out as 9.61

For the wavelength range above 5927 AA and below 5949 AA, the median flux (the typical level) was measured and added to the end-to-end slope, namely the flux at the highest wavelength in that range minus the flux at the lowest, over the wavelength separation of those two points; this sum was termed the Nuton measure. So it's 8.8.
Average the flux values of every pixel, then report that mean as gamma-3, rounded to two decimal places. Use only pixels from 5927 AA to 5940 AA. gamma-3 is 8.90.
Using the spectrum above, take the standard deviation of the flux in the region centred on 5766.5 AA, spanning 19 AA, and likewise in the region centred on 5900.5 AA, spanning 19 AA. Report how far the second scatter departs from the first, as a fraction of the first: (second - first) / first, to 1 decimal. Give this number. 4.1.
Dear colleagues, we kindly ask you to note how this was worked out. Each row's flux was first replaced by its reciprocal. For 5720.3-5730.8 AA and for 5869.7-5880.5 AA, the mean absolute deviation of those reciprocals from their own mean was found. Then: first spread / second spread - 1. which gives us 0.7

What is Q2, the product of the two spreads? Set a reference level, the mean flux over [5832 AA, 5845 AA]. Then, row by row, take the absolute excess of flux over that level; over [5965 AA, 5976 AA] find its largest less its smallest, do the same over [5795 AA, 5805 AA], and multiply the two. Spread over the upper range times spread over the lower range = 0.34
